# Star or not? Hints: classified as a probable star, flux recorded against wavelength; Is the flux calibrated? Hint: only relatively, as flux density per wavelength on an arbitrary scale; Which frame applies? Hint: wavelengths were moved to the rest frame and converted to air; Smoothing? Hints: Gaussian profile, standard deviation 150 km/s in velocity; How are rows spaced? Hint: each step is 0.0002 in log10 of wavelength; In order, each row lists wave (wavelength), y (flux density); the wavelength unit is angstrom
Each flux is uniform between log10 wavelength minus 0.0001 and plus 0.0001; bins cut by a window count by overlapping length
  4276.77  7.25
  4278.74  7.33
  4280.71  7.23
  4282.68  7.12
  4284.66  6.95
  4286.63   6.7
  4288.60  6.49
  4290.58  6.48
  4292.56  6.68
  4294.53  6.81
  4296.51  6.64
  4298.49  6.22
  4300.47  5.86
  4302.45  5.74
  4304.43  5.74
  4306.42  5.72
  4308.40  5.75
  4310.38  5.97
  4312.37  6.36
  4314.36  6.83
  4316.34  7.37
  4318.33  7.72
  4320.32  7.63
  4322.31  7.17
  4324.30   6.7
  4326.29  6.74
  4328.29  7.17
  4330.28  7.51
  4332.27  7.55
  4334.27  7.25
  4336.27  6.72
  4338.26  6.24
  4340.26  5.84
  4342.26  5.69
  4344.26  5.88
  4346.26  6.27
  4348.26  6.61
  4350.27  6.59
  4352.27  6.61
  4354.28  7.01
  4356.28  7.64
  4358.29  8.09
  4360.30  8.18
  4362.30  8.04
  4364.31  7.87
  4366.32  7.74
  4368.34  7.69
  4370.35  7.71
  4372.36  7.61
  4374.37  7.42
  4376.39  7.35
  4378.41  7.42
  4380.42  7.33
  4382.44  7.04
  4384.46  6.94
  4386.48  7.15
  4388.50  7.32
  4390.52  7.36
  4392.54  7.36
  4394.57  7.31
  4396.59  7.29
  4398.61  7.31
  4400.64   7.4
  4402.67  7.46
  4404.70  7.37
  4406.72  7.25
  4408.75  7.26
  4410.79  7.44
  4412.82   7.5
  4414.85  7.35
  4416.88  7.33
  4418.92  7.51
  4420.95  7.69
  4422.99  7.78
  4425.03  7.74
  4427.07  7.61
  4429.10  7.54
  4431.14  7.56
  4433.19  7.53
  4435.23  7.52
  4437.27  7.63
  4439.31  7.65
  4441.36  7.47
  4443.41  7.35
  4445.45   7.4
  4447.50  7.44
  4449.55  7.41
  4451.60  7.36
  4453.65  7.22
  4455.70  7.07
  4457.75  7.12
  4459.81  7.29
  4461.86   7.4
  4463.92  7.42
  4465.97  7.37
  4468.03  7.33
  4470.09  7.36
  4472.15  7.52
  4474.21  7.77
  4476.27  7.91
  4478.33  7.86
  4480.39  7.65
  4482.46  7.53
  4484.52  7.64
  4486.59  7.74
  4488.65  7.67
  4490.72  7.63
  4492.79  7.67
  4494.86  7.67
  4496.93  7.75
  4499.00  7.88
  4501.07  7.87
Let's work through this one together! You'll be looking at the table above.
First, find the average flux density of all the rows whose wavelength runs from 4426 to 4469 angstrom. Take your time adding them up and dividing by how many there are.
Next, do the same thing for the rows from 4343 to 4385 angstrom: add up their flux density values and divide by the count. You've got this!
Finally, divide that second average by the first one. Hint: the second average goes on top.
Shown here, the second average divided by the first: 0.98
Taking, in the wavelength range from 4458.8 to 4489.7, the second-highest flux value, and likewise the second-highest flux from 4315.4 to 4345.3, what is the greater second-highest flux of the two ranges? 7.86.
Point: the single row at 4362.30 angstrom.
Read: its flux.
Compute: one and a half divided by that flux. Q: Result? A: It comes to 0.187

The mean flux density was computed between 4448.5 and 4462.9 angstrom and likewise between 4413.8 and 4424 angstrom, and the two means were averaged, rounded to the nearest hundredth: 7.40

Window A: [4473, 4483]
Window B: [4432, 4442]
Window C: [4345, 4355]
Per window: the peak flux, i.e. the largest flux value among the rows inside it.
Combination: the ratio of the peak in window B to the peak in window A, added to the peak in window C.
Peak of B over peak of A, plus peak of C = 7.98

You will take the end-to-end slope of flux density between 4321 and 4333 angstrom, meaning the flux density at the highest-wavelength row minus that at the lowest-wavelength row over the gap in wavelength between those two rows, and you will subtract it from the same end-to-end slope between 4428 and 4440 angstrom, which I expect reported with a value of -0.027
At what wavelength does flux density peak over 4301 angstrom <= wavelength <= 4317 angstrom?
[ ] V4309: 4316.34 angstrom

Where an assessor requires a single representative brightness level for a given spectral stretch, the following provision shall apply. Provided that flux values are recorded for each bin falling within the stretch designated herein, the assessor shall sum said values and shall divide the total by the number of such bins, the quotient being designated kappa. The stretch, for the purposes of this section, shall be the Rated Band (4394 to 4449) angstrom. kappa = 7.5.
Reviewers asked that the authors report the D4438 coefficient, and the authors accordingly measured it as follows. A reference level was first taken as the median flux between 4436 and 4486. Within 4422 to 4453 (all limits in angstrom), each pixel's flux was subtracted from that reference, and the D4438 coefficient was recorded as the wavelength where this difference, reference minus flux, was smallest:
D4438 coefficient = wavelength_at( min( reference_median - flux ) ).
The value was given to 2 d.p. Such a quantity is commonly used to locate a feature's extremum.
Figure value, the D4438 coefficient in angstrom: 4422.99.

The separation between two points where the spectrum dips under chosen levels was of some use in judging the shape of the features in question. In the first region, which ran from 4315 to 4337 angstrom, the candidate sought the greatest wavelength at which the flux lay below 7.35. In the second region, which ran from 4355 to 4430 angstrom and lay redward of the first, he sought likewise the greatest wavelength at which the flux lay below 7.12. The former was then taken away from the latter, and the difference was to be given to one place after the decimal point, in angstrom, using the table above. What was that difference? 48.2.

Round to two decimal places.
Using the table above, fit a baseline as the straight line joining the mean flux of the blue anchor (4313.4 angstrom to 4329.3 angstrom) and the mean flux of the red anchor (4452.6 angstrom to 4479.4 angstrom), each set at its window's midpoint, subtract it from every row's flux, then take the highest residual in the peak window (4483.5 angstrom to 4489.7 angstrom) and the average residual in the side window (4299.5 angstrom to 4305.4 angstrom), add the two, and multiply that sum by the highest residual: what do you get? -0.29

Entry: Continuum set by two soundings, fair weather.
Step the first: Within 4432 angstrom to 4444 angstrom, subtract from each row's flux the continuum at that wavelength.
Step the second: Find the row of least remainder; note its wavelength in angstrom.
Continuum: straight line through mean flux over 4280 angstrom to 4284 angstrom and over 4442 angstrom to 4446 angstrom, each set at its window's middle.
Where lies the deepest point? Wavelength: 4443.41 angstrom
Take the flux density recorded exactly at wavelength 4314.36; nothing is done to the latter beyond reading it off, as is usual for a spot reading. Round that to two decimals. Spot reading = 6.83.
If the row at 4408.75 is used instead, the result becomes 7.26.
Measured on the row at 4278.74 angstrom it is 7.33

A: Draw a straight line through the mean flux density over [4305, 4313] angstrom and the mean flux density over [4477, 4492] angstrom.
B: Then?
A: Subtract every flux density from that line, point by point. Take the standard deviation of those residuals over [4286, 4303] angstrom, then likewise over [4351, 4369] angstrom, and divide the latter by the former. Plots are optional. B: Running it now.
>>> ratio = 1.2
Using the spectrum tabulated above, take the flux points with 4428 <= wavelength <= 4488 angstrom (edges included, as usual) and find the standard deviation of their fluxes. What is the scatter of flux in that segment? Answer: 0.20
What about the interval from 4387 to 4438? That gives 0.15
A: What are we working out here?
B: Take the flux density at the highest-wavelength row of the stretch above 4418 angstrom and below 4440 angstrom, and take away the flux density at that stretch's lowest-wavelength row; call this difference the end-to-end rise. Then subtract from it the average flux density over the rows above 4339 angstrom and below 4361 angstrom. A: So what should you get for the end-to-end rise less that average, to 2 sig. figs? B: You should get -6.6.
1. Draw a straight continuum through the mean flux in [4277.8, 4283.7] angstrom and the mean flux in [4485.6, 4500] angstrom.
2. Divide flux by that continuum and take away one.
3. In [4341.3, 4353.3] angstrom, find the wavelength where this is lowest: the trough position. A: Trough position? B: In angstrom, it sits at 4342.26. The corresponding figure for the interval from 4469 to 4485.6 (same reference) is 4470.09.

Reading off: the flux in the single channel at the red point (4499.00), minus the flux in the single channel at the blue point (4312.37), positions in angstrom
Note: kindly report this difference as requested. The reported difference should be 1.5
